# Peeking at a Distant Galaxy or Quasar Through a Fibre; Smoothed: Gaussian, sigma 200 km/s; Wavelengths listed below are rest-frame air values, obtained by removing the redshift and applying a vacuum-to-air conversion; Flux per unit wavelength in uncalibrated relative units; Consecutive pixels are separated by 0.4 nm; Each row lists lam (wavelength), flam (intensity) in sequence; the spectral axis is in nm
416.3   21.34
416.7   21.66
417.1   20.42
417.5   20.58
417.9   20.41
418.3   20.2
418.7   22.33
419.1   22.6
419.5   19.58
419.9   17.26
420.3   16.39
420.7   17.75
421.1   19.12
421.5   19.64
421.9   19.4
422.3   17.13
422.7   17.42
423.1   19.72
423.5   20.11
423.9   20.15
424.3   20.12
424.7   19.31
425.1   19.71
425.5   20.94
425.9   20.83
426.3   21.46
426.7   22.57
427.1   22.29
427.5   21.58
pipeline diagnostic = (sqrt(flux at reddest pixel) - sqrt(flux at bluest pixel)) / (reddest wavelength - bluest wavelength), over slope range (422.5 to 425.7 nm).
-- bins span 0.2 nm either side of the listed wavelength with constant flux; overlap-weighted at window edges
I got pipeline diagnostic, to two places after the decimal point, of 0.14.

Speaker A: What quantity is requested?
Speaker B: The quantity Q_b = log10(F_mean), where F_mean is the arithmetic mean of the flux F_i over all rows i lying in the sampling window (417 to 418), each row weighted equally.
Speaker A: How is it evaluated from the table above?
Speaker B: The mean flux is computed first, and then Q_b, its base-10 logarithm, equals 1.31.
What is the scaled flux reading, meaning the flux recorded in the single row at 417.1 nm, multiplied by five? 102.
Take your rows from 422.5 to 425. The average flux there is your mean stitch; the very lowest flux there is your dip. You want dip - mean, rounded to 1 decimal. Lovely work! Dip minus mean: -2.1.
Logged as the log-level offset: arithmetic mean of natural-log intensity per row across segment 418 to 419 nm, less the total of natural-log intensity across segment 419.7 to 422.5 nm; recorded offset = -17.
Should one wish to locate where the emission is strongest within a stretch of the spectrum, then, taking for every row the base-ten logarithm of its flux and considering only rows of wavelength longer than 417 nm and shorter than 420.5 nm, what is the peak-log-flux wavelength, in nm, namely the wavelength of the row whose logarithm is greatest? 419.1 nm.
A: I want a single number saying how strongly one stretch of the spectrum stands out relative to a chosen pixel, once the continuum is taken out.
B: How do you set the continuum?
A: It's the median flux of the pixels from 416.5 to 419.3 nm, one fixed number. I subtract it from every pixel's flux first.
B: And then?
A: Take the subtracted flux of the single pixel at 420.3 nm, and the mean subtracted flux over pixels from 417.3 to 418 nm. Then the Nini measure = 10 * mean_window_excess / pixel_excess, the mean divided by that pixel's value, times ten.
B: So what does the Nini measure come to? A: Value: 0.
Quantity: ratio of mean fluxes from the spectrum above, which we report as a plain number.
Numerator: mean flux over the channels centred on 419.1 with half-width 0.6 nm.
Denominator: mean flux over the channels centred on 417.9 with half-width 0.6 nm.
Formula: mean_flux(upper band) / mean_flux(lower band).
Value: 1.05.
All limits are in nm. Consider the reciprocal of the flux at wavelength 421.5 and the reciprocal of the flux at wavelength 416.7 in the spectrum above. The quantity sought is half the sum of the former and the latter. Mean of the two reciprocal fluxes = 0.049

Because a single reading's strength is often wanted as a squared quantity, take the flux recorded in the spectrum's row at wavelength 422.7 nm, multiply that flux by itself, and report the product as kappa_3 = 303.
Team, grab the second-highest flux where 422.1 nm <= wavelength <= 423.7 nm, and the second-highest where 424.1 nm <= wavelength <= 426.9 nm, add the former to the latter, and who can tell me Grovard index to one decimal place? 41.2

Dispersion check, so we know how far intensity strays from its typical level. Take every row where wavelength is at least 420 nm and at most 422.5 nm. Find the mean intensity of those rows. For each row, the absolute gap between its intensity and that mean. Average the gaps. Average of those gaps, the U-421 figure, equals 1.1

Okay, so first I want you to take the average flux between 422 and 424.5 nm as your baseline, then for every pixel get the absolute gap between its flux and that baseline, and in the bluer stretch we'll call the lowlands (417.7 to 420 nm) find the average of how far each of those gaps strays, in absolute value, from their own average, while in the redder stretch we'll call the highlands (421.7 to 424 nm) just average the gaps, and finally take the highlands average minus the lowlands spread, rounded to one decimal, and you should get 0.1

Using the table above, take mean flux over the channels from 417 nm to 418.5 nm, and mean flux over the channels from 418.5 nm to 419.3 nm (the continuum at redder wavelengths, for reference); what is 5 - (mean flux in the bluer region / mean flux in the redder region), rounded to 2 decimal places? 4.09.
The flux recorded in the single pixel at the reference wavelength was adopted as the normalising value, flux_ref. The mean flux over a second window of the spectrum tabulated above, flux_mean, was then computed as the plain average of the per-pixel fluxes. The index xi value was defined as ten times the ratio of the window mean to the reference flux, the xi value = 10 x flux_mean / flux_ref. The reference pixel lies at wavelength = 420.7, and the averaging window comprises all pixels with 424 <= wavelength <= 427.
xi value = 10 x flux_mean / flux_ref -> 11.7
